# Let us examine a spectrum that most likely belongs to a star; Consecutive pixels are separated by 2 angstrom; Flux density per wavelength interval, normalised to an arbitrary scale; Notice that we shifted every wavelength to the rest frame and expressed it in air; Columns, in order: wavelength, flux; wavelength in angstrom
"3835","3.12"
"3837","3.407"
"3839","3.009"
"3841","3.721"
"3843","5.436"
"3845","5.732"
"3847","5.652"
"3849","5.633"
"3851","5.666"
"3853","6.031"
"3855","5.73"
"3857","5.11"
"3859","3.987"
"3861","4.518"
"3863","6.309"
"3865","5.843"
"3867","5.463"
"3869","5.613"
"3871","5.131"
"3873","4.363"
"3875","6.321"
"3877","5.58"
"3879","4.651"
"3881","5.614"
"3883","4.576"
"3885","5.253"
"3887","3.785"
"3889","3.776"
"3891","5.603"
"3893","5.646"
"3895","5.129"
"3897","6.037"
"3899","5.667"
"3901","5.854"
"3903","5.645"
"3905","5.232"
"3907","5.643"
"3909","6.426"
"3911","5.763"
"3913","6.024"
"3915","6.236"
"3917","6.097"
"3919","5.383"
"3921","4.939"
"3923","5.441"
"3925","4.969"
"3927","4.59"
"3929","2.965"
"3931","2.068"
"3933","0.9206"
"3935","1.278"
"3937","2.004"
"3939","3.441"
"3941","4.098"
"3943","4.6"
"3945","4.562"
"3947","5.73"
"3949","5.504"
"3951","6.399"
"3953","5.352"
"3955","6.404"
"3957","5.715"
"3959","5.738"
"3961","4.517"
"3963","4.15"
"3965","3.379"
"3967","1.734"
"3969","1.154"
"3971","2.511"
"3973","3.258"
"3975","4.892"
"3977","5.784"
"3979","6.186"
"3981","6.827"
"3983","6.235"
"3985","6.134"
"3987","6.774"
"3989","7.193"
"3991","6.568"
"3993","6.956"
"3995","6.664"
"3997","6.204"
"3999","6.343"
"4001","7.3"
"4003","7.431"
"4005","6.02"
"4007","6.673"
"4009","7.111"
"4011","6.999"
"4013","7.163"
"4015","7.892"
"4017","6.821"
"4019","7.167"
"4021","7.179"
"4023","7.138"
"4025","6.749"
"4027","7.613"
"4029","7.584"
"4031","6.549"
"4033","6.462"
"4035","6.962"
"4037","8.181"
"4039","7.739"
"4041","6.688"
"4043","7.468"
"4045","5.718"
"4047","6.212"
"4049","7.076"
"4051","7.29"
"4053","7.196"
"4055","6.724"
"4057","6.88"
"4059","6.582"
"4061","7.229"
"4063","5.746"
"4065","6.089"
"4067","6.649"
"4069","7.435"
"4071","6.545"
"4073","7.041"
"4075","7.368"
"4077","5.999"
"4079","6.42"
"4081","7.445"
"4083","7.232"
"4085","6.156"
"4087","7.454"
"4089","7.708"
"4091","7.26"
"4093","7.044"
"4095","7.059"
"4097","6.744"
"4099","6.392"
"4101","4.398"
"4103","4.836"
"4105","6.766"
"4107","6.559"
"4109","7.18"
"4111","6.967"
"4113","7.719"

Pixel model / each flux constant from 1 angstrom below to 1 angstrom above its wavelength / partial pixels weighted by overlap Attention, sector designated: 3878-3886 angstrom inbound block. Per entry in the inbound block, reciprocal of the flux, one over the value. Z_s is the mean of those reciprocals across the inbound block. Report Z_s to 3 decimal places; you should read 0.201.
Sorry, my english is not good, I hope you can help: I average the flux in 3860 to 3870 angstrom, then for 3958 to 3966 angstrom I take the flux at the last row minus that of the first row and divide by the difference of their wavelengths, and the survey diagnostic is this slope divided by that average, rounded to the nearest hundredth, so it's -0.07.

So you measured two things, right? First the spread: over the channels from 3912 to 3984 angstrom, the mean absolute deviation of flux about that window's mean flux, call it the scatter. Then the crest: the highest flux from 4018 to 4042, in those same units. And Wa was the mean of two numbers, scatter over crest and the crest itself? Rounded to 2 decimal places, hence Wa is 4.18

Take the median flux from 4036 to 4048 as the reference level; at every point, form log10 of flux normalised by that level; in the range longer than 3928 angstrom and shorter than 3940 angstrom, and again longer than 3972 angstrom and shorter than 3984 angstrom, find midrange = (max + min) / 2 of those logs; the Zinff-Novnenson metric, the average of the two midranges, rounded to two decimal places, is -0.39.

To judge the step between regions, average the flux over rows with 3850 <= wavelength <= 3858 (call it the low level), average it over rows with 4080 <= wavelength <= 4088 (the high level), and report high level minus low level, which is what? 1.4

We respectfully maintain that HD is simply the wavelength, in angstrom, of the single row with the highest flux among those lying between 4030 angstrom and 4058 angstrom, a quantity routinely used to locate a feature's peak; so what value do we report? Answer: 4037 angstrom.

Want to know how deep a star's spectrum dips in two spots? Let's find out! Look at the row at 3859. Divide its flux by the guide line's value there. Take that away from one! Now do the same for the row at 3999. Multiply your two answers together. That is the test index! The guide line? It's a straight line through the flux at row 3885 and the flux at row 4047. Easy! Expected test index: -0.015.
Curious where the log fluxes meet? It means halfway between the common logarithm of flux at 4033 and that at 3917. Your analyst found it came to 0.80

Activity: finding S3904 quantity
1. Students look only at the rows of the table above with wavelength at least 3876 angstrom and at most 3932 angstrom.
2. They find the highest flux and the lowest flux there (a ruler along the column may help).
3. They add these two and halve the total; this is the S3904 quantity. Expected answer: 4.2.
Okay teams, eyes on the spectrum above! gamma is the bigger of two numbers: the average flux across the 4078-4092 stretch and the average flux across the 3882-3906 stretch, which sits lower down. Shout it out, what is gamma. 7.1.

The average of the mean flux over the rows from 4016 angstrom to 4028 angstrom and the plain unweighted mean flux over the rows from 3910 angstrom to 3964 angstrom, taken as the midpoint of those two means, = 5.9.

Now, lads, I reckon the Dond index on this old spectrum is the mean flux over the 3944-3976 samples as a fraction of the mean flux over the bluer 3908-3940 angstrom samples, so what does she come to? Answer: 1.04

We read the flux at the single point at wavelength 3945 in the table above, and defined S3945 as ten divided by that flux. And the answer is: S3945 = 2.19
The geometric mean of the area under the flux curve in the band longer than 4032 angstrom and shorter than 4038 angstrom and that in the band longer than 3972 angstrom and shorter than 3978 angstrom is 34.7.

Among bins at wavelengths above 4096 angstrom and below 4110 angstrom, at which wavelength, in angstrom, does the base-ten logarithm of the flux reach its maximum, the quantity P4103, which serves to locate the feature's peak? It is 4109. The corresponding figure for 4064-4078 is 4069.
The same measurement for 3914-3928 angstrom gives 3915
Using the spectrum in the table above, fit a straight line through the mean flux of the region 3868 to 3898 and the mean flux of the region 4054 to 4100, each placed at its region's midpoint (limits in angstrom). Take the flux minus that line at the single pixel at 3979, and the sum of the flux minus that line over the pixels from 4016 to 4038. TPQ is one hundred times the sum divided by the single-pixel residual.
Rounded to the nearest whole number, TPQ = 3860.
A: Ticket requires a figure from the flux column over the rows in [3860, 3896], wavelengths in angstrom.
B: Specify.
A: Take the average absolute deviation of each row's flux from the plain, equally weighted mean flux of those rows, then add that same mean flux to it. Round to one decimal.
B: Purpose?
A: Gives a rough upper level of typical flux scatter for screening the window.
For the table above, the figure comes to 5.8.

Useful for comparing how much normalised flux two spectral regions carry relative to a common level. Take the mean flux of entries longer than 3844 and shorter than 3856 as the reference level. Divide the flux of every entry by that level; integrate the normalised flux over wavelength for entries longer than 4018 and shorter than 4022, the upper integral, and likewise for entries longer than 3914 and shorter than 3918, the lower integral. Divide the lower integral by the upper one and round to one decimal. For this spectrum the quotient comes 0.9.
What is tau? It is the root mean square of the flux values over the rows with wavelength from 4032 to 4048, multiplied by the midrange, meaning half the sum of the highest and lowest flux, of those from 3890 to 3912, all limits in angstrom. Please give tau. 40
